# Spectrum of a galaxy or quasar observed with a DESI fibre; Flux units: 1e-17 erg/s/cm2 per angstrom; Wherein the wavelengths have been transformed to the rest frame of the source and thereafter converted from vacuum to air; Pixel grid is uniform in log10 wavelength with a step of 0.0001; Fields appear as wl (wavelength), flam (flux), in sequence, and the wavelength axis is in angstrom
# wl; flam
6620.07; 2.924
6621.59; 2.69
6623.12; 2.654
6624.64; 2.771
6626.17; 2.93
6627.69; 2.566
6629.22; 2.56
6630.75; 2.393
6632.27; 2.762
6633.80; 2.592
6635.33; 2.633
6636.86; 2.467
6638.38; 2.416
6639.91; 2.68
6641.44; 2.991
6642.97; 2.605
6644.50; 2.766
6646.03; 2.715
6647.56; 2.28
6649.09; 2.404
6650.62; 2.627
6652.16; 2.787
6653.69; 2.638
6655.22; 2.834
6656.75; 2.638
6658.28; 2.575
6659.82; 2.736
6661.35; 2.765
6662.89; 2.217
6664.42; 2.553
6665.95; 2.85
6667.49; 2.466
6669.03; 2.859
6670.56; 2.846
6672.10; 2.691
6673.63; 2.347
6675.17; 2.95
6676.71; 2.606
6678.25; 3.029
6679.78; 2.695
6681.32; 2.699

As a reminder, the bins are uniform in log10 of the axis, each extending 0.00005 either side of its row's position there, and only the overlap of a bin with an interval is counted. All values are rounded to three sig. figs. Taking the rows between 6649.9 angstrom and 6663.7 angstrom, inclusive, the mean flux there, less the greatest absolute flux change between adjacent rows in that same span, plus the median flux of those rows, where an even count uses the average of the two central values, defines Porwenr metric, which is 4.74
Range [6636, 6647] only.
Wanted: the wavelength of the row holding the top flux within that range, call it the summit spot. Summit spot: 6641.44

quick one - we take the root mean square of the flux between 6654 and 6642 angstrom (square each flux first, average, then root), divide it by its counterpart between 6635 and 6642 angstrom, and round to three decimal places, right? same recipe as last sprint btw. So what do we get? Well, 0.986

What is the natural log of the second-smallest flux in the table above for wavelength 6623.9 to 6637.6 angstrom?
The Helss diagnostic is 0.90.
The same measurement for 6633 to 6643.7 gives 0.90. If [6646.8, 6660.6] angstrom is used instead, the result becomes 0.88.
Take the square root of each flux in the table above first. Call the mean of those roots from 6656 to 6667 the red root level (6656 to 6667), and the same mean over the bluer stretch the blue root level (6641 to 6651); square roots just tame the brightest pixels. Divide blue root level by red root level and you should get 1.00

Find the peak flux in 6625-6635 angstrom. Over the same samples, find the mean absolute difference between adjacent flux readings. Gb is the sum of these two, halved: 1.57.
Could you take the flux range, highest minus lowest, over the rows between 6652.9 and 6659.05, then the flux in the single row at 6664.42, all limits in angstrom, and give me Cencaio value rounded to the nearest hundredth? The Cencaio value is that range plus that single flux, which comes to 2.81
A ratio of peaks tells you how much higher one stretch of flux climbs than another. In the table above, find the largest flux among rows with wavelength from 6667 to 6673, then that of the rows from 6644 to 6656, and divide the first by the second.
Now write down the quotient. 1.01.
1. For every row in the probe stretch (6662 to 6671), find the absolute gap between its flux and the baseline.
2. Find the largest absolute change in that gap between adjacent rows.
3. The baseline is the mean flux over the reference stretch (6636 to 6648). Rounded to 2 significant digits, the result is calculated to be 0.34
